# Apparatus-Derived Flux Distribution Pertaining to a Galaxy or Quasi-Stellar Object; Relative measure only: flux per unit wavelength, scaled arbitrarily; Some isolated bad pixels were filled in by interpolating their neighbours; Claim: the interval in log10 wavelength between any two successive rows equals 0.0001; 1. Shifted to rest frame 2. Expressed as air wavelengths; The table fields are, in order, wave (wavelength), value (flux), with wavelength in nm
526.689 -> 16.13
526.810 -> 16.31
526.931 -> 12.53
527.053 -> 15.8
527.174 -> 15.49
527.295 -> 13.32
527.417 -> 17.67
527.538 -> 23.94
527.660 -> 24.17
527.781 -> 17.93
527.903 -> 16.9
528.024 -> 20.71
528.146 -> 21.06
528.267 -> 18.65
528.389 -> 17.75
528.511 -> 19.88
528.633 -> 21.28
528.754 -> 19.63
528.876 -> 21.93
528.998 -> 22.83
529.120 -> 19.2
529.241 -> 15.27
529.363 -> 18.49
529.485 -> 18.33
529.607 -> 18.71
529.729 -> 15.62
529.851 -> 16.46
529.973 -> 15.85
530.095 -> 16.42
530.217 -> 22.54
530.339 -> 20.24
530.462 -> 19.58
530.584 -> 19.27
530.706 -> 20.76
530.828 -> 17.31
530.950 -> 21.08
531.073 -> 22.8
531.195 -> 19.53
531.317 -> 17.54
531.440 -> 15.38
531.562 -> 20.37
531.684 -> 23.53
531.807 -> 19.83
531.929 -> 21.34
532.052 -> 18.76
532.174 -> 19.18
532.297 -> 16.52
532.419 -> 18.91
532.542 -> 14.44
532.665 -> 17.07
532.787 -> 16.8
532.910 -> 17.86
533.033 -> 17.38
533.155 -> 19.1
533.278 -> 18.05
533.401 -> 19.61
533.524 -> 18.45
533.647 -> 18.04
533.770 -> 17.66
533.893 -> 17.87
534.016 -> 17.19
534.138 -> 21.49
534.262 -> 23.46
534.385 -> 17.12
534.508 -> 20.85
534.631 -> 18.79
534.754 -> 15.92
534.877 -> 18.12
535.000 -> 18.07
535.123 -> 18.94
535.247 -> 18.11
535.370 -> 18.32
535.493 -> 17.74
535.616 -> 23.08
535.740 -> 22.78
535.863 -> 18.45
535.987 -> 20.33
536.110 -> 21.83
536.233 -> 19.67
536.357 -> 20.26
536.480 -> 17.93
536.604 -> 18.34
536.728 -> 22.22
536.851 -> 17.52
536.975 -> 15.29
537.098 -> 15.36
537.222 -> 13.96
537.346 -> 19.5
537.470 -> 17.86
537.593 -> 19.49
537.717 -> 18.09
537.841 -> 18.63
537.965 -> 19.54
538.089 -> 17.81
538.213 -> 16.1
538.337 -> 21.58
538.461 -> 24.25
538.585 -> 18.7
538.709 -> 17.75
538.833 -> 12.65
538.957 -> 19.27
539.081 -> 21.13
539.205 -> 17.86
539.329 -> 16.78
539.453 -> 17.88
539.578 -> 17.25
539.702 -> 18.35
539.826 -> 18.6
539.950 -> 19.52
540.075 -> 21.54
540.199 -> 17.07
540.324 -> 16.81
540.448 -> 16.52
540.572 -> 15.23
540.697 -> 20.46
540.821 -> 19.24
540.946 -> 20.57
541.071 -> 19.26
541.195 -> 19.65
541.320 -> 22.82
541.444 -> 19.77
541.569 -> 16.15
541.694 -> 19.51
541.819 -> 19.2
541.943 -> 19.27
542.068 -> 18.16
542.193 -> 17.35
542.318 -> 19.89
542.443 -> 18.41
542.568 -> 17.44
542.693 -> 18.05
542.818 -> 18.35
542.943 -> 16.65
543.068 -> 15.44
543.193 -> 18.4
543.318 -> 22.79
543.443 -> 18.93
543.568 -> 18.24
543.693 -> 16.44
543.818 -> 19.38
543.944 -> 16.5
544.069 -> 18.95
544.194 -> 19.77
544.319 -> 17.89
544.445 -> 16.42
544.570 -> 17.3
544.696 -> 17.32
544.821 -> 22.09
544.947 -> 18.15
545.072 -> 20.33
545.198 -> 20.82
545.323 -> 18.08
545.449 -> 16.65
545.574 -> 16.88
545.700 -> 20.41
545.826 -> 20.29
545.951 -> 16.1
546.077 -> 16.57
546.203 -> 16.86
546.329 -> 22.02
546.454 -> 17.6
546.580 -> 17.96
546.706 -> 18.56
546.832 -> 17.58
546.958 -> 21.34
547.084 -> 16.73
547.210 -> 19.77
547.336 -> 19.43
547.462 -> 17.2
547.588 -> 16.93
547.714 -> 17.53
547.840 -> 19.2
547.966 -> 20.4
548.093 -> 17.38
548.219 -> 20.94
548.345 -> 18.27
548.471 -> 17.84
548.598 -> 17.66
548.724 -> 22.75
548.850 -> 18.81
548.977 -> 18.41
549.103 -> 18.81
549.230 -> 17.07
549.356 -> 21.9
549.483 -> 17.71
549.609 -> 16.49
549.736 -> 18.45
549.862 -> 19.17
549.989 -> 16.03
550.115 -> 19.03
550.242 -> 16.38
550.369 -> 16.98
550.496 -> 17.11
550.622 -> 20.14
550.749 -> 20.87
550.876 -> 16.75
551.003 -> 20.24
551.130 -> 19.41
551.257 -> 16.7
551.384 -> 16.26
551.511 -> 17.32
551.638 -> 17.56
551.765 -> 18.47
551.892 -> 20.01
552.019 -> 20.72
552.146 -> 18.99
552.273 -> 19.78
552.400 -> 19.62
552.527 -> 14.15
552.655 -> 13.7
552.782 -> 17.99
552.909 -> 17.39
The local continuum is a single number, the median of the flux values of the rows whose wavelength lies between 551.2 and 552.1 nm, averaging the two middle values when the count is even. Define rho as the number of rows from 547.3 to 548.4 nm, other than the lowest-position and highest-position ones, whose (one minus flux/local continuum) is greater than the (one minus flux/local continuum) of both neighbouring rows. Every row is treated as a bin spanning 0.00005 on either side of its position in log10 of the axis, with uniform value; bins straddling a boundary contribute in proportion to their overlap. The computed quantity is 2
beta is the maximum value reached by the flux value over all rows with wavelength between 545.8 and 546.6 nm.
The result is 22.02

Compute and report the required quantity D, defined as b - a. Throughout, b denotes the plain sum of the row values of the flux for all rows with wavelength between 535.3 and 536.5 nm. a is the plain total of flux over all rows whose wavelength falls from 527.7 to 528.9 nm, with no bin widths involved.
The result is 5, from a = 196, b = 200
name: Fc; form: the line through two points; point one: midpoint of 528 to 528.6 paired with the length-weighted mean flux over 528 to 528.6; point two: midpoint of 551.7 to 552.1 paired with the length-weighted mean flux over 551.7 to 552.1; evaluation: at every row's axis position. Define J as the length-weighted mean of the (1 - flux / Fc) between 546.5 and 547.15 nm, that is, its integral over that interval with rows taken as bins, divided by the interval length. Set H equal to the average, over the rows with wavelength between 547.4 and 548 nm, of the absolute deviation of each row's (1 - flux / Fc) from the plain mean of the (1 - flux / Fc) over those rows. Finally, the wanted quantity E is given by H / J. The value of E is 1.0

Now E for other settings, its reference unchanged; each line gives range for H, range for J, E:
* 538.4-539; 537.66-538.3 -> 1.8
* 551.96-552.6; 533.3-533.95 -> 1.4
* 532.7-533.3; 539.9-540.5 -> 0.4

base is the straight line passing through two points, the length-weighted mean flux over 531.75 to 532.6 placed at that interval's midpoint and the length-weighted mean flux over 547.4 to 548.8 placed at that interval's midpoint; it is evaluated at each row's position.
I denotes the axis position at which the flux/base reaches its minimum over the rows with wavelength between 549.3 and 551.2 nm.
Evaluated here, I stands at 549.989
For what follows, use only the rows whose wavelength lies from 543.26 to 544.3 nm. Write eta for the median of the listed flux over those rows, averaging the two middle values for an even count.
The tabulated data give 18.9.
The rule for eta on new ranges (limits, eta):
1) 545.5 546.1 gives 16.9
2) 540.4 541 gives 19.2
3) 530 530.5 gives 19.9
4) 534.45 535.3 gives 18.1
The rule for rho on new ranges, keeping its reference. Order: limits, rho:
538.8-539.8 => 2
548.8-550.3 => 4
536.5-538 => 4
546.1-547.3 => 3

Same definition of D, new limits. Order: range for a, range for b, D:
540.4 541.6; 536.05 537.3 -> -7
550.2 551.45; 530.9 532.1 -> 19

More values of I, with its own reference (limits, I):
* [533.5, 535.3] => 534.754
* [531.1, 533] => 532.542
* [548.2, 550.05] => 549.989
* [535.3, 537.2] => 536.975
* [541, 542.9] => 541.569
